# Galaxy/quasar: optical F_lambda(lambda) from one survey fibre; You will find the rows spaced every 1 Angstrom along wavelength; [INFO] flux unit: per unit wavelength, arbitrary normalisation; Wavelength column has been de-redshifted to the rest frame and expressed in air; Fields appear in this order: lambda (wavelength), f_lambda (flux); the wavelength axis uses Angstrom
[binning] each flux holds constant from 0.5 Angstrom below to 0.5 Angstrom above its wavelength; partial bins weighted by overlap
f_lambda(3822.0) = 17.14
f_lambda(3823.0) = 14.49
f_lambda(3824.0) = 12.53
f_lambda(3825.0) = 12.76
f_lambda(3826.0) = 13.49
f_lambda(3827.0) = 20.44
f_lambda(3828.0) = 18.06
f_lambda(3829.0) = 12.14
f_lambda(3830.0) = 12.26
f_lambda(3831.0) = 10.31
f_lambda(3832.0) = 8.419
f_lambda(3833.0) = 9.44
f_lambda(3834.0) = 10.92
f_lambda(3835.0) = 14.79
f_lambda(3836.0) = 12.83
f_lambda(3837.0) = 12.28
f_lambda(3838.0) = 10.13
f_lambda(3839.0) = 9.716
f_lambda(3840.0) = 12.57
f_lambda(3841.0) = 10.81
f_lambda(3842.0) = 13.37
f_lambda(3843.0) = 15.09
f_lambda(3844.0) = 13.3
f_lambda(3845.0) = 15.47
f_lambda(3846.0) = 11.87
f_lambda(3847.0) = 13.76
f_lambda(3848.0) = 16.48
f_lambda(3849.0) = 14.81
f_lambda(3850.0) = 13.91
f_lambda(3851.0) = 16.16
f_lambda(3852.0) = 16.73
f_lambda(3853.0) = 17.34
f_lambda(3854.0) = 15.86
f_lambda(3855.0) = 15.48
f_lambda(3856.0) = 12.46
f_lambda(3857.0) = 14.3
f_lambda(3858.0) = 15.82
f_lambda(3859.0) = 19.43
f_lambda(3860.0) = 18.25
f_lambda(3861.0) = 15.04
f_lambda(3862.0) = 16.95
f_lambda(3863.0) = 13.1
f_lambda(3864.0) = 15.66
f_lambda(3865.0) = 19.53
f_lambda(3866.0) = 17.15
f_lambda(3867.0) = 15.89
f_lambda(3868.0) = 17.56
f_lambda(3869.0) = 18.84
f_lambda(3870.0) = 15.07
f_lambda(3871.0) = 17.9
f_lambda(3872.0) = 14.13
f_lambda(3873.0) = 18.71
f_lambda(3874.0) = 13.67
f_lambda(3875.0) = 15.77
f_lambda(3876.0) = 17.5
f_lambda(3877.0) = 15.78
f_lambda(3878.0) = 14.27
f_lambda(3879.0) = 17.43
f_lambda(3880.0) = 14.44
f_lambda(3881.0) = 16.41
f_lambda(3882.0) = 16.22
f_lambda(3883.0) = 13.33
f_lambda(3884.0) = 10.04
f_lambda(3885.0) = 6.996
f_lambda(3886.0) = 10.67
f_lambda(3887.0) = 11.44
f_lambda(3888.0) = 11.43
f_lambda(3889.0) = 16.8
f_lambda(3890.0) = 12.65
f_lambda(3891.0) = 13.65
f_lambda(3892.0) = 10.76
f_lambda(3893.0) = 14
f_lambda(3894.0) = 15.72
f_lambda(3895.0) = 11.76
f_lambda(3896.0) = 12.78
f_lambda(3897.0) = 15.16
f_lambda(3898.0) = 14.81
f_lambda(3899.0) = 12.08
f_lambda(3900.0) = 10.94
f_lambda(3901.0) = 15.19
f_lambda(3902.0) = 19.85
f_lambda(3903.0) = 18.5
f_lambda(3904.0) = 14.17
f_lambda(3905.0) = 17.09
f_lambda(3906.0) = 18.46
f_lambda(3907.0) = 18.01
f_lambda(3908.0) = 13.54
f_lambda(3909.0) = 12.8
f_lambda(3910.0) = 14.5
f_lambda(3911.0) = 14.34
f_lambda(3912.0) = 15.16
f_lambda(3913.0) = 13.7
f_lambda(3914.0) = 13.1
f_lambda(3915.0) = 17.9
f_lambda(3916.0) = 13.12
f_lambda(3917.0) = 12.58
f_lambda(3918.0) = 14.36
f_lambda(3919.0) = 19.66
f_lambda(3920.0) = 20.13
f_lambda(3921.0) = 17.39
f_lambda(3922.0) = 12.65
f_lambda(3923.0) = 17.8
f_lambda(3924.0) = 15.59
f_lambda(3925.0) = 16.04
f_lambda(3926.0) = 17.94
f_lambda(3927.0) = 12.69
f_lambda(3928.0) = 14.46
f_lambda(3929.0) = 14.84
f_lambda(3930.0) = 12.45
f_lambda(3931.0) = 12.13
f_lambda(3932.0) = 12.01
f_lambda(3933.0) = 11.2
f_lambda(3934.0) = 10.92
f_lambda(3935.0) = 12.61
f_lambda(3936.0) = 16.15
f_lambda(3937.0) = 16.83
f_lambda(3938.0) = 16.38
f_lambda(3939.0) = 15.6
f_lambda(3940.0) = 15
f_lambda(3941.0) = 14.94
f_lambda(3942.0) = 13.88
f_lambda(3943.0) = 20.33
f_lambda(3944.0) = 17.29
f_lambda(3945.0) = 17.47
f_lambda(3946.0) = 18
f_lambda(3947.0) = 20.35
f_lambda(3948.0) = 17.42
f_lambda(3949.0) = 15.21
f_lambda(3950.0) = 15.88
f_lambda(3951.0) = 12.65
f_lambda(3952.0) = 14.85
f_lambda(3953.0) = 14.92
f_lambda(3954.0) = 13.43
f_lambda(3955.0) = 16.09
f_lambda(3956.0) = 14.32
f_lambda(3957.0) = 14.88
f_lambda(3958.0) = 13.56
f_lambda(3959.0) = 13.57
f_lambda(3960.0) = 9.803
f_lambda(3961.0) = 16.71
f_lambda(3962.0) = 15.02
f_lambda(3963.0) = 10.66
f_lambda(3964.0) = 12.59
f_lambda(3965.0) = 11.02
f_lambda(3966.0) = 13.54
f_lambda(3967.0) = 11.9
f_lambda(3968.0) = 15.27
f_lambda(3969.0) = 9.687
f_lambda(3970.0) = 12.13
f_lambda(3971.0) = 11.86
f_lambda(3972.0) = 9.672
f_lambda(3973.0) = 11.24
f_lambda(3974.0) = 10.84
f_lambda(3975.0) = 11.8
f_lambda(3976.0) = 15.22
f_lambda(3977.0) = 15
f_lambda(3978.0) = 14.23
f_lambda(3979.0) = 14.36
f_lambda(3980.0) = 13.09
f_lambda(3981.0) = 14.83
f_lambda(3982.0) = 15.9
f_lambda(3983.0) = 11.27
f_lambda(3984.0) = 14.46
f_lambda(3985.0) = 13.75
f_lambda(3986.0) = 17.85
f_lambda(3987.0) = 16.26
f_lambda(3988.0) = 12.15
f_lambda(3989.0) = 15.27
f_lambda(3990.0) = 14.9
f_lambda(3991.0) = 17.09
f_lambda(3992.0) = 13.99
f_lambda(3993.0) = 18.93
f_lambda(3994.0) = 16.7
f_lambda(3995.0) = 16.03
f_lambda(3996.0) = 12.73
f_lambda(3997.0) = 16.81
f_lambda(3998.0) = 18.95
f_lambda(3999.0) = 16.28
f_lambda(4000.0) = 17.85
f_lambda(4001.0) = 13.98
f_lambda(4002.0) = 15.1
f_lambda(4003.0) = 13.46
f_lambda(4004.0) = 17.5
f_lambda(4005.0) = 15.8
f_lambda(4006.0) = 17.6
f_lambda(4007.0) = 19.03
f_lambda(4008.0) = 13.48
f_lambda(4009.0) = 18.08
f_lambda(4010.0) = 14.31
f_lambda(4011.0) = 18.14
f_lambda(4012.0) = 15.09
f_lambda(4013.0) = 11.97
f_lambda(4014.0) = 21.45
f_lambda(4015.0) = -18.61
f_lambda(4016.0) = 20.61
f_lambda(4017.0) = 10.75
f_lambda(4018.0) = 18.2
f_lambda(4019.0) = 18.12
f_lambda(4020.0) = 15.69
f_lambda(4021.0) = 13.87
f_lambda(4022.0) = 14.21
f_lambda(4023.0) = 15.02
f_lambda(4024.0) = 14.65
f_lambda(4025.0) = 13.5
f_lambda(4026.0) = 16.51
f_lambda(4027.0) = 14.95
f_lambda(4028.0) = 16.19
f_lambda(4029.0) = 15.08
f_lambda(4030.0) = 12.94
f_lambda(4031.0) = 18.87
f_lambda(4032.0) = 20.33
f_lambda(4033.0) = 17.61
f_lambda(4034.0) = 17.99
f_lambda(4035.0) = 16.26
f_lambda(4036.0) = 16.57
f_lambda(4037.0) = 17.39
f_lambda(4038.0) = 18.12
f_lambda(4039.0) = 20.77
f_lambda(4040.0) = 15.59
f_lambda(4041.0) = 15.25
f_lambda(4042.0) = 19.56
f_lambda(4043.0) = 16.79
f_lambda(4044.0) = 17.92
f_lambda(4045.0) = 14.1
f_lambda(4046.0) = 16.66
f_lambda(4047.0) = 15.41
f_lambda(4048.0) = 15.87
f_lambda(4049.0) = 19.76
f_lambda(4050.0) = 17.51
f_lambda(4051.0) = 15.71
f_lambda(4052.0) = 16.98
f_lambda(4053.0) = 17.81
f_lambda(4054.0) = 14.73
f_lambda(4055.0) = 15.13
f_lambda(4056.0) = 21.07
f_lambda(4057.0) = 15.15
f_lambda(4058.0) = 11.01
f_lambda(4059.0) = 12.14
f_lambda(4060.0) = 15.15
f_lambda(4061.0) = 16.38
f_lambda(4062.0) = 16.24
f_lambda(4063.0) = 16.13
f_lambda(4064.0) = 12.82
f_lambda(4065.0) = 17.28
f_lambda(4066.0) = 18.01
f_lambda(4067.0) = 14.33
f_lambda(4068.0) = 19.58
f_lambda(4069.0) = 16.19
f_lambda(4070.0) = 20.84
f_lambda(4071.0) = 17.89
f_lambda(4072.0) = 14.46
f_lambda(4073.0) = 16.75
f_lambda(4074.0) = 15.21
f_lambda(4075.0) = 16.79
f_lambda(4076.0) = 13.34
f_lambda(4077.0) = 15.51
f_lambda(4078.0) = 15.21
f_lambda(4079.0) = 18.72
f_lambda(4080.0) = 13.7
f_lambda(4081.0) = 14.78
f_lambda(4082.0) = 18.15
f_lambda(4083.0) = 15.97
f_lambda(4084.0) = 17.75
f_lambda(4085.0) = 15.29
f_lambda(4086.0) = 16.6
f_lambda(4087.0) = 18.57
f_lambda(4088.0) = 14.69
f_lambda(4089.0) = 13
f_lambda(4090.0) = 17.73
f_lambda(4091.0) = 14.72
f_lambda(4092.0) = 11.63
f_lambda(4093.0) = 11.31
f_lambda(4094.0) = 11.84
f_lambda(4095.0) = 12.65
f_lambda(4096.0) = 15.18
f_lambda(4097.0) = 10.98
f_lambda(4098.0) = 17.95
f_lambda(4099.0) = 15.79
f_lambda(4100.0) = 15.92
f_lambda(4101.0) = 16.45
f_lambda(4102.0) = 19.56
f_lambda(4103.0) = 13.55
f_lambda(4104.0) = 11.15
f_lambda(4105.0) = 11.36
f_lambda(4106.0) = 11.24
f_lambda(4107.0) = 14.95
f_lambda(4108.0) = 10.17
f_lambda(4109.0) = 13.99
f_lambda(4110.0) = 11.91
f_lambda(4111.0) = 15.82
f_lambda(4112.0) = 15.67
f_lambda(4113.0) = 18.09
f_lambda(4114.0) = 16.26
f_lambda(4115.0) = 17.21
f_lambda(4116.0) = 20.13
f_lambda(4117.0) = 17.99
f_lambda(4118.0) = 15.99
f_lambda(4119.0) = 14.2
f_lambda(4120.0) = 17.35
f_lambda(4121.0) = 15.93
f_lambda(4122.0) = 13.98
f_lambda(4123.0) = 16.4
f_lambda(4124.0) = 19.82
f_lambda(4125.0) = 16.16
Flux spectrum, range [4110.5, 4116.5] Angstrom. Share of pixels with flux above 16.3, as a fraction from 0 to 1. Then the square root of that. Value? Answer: 0.7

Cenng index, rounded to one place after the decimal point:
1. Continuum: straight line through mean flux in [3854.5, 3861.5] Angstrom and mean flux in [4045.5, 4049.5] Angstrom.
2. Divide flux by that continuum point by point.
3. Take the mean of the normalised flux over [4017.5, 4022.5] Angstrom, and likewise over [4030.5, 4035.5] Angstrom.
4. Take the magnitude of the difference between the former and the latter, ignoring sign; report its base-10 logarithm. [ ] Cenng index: -0.9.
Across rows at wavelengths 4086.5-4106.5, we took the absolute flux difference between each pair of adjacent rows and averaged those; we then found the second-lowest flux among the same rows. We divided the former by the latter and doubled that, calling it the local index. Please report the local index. 0.44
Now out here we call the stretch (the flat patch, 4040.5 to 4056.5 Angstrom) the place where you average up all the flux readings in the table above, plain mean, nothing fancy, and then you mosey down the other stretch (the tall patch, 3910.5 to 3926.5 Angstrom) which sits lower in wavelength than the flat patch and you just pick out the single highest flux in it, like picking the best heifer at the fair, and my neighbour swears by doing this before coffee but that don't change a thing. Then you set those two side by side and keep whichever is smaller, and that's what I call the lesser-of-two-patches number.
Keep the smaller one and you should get 16.9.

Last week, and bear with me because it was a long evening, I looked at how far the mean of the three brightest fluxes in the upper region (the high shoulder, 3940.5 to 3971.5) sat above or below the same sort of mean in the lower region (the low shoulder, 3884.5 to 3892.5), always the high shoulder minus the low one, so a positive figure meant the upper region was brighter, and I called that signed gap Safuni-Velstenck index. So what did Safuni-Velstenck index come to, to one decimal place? 5.2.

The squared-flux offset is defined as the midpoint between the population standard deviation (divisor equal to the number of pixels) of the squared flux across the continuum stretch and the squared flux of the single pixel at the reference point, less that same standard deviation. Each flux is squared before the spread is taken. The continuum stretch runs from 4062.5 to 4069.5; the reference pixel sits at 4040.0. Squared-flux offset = 88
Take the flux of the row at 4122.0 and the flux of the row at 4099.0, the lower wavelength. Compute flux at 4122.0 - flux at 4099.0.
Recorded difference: -1.8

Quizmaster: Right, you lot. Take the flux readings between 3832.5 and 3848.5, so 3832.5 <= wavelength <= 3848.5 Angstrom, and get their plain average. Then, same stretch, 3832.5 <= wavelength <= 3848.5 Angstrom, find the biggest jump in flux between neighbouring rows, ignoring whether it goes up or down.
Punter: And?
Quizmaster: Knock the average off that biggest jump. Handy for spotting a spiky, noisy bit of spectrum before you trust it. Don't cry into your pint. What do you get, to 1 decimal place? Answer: -8.8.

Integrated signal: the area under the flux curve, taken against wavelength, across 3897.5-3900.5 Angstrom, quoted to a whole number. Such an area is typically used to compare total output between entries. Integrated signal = 38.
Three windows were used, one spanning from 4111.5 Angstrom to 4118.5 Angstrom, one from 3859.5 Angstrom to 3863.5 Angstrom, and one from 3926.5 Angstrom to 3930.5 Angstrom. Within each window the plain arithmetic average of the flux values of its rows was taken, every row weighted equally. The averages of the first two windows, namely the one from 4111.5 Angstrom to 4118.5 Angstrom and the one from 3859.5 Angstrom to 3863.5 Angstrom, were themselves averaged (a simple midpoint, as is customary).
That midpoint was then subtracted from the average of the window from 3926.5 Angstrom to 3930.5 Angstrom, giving -3.0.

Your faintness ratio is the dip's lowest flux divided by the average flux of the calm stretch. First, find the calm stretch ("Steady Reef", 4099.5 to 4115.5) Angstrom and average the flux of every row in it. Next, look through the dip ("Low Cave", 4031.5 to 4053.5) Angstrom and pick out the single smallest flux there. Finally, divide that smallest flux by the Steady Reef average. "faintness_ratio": 1.0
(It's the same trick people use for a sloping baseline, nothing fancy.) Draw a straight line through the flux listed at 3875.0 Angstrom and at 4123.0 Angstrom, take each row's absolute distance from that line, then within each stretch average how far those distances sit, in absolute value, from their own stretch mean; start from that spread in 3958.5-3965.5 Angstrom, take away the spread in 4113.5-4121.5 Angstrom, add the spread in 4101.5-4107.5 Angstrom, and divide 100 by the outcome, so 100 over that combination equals 46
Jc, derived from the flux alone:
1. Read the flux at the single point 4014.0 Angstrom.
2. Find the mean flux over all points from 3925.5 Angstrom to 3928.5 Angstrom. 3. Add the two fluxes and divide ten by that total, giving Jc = 0.274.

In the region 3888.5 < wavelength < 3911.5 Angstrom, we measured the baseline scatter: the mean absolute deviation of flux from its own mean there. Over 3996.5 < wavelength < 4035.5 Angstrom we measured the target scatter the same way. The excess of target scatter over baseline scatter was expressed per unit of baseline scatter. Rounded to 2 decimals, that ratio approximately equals 0.47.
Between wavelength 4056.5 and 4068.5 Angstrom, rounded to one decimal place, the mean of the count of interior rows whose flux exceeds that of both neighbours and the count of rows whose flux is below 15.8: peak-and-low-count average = 4.0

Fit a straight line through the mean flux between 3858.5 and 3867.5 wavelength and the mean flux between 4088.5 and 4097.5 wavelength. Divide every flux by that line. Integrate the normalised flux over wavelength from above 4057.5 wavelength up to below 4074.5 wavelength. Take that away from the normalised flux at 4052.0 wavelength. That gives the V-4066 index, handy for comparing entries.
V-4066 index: -18.6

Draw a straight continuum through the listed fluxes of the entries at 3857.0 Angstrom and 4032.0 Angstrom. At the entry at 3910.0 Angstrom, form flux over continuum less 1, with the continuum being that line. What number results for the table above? -0.10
